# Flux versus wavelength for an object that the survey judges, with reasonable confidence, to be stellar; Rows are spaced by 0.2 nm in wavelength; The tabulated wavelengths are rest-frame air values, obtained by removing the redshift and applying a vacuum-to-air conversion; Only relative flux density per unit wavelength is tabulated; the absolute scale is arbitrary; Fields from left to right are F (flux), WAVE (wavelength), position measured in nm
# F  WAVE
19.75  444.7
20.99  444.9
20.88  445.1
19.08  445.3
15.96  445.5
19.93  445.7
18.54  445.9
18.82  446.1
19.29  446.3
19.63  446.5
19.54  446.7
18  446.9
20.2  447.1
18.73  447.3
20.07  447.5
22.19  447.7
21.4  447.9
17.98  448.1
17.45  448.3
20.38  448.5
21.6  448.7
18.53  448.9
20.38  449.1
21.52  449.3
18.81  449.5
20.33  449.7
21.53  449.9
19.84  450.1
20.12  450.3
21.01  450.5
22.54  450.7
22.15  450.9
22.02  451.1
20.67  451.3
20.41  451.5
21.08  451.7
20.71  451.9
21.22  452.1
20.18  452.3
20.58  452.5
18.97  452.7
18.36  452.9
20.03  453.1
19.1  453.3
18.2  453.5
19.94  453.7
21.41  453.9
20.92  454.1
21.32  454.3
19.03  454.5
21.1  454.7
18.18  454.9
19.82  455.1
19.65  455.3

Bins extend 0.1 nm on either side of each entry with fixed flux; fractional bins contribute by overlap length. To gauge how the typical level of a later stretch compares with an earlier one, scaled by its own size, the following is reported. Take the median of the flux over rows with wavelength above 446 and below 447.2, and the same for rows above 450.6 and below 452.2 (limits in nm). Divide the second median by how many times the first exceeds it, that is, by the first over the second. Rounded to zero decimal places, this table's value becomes 23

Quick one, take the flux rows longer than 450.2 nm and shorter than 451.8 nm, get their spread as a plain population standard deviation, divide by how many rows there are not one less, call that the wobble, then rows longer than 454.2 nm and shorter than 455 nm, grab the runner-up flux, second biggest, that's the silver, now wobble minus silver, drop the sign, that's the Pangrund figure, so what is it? 20.3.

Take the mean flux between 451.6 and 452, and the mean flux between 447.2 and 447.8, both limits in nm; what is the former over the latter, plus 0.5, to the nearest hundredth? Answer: 1.53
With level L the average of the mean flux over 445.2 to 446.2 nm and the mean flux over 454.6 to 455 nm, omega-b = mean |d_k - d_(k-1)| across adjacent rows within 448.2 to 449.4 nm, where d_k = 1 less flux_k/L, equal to 0.11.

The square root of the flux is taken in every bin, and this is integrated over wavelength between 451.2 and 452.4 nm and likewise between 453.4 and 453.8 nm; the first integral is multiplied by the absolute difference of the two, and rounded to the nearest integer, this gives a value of 20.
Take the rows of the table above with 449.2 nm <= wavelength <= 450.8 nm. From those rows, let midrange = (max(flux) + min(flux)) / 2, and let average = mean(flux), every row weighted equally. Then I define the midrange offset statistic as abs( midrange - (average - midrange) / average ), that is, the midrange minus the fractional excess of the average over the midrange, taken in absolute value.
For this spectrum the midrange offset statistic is 20.7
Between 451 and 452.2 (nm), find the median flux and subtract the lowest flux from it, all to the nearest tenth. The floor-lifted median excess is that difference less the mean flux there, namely -20.5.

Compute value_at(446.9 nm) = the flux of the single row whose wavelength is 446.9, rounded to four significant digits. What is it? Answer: 18.00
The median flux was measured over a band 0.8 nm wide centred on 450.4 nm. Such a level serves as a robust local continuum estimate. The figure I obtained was 20.6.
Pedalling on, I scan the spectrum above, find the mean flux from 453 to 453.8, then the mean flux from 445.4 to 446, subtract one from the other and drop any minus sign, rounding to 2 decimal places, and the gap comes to 1.17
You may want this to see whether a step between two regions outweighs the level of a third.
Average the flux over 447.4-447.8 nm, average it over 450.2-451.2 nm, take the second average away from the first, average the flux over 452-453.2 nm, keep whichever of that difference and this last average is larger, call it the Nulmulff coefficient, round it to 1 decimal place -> 19.9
